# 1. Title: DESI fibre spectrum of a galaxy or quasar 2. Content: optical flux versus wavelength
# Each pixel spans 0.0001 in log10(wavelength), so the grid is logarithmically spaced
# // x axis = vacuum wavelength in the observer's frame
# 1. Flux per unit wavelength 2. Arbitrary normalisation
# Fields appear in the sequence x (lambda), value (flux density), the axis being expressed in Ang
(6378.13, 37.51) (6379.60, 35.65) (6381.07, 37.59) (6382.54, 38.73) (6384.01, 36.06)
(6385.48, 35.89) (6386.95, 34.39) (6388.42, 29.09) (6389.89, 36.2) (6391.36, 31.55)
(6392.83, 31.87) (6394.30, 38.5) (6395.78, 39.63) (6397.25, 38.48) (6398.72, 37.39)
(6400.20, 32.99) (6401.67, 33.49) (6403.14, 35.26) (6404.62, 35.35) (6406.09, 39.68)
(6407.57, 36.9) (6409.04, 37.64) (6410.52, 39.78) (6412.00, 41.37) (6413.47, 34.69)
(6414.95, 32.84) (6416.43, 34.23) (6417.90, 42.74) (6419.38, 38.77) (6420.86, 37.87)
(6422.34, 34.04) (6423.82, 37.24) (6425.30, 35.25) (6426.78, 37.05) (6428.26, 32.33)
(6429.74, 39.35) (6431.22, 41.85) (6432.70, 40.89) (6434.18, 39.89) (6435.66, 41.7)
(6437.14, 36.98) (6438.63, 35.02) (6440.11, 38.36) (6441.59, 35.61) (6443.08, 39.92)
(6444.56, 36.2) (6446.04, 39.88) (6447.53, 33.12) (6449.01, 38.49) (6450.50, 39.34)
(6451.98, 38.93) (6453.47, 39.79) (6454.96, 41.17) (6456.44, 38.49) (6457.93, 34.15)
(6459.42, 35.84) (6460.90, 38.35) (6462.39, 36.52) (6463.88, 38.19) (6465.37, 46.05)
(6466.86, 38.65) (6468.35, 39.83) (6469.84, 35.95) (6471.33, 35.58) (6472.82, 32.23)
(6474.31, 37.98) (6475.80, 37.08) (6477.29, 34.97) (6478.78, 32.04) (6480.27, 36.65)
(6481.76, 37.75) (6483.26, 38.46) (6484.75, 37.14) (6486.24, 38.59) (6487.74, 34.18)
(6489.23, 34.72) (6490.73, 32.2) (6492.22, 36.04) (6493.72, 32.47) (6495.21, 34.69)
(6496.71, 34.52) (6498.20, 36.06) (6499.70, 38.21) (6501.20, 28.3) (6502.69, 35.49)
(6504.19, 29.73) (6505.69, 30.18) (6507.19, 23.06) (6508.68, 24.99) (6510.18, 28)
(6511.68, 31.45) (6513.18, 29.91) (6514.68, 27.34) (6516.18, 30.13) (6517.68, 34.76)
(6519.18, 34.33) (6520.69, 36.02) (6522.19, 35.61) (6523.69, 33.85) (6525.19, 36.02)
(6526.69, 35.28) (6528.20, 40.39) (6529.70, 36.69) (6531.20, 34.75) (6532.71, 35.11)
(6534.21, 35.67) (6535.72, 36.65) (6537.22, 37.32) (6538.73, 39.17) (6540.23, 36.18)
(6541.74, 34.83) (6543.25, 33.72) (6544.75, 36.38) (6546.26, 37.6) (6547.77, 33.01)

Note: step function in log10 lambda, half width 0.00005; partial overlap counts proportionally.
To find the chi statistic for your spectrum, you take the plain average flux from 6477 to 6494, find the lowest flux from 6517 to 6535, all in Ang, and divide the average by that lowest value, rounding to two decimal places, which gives 1.05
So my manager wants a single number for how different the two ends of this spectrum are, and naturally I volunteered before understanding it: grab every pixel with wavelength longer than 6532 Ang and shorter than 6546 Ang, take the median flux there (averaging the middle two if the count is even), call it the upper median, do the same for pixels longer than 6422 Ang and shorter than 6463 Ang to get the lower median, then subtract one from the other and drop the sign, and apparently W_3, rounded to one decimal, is 2.2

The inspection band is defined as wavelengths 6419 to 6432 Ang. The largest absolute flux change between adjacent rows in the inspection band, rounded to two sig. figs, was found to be 7.0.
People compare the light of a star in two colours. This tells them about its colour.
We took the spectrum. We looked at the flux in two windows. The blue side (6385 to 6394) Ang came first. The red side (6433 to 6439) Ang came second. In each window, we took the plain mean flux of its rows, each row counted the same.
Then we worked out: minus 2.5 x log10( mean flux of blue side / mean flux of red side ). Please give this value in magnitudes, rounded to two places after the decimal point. 0.16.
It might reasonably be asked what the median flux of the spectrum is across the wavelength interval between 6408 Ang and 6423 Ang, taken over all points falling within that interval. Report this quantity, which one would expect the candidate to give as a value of 37.8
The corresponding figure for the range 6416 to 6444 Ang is 37.9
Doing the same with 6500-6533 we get 34.1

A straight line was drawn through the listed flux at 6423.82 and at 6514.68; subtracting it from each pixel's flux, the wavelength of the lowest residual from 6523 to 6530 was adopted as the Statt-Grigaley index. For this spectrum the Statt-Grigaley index 6523.69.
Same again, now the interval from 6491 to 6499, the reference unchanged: 6493.72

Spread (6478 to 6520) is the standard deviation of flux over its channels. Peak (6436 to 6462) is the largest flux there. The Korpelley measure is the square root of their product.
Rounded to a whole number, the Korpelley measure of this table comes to 13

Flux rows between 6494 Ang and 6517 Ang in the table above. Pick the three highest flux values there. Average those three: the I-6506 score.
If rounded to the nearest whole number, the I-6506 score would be 37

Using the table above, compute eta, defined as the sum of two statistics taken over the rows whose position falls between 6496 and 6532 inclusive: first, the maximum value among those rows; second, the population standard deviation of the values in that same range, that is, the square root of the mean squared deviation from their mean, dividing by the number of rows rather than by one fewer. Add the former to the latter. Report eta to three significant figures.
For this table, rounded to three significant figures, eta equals 44.6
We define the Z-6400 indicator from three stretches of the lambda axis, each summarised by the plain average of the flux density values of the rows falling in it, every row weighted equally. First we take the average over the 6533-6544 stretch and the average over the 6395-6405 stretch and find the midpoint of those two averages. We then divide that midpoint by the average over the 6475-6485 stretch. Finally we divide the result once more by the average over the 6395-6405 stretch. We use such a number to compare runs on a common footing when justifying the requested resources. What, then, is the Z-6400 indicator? 0.028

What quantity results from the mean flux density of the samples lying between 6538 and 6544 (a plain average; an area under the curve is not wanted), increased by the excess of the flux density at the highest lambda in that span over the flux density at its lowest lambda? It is 31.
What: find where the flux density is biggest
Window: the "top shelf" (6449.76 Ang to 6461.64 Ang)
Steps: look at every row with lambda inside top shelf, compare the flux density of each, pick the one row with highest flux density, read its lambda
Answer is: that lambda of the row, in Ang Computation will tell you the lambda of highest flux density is 6454.96 Ang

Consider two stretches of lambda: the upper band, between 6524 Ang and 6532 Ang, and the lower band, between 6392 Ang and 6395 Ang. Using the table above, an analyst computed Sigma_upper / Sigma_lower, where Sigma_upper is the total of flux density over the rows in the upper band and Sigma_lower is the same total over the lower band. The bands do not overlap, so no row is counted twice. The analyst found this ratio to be 2.6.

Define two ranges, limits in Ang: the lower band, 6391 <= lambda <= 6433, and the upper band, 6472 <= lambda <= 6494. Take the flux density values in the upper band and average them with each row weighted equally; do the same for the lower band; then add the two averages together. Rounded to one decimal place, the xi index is 72.4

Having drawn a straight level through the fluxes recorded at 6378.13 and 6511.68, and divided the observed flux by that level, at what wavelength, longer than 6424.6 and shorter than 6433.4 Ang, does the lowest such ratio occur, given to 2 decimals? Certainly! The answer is 6428.26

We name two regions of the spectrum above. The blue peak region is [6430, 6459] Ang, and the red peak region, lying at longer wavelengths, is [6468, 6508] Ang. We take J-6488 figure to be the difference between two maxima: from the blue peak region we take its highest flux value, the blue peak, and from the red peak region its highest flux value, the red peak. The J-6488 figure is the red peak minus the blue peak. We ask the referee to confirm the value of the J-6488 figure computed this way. -2.0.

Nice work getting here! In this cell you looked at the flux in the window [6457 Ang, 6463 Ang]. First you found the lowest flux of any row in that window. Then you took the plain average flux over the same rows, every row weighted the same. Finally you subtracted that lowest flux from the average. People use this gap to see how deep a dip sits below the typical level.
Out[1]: 2.1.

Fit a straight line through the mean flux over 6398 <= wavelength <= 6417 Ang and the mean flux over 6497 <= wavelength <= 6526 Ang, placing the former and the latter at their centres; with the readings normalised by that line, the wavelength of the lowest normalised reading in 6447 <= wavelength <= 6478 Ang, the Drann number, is 6447.53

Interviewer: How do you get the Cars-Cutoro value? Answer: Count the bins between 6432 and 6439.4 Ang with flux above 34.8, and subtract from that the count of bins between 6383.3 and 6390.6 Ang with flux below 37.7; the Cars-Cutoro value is 0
